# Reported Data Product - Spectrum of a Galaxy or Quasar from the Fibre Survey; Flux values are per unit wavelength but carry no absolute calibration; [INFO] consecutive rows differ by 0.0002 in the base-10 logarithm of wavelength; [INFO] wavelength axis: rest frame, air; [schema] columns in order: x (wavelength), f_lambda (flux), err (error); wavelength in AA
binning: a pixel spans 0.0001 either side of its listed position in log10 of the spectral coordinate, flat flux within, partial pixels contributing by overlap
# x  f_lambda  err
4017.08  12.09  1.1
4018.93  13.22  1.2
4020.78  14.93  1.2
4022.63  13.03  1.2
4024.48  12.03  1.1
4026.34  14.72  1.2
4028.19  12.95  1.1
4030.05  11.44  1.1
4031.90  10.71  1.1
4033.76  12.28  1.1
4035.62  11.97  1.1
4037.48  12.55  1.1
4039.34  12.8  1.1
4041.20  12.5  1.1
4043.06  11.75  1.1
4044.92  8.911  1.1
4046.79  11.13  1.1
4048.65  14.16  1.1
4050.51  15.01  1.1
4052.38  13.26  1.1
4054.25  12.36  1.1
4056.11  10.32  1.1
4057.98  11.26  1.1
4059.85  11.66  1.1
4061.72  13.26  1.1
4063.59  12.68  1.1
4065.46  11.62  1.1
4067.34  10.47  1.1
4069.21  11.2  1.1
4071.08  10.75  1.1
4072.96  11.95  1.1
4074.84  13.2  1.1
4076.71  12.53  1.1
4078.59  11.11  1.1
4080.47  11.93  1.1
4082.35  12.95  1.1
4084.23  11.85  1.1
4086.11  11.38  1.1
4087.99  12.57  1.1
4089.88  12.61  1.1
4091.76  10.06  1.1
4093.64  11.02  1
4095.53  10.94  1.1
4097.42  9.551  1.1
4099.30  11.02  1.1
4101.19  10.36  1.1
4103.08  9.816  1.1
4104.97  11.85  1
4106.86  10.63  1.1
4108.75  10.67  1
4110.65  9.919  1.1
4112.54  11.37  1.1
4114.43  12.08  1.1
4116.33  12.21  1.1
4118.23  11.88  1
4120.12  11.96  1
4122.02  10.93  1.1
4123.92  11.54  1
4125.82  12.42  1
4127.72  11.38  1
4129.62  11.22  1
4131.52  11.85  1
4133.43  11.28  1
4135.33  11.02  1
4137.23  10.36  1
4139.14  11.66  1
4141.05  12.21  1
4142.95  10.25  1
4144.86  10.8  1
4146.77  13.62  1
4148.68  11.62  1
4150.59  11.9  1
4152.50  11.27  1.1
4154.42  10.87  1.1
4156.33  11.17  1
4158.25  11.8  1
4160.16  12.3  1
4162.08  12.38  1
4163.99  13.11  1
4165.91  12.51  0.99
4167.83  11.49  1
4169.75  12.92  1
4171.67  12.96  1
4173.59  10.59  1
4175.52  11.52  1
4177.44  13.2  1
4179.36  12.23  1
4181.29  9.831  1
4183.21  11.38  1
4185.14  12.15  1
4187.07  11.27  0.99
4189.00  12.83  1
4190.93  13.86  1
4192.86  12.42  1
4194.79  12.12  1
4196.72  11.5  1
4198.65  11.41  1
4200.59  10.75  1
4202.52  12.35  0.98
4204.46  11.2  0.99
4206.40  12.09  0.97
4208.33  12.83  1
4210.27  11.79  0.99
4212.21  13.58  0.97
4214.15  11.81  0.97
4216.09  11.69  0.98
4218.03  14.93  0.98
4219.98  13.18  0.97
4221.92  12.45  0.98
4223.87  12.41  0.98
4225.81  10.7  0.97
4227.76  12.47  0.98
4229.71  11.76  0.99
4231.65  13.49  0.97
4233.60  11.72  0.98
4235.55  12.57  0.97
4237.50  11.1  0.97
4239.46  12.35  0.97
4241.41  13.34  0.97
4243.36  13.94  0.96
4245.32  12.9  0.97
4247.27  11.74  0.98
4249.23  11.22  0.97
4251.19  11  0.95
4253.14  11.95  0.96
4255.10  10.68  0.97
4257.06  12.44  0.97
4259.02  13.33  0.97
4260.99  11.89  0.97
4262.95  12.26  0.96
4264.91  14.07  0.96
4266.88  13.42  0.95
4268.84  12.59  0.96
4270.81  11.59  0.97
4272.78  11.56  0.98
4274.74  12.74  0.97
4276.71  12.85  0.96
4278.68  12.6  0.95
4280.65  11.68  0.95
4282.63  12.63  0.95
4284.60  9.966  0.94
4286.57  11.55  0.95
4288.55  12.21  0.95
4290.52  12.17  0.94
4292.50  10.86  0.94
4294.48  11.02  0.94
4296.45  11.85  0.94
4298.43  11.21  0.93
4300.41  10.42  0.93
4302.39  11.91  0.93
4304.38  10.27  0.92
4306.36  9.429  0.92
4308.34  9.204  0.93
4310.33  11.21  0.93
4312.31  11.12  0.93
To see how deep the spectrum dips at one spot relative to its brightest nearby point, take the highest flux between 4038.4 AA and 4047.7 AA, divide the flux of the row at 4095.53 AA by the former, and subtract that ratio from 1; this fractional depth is 0.15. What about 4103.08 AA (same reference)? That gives 0.23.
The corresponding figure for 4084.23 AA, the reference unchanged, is 0.07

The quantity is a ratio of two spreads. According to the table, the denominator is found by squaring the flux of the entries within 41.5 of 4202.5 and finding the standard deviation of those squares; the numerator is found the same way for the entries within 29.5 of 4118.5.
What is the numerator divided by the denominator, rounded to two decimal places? 0.84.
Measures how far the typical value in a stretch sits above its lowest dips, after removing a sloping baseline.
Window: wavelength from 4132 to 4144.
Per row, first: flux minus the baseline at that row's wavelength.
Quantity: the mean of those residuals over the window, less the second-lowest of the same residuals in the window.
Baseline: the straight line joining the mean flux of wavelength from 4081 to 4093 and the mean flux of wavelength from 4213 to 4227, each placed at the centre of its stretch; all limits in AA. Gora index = 0.8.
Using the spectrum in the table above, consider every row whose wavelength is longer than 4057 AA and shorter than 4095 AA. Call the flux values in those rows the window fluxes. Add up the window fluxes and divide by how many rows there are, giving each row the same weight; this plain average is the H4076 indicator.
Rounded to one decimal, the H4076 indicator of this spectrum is 11.8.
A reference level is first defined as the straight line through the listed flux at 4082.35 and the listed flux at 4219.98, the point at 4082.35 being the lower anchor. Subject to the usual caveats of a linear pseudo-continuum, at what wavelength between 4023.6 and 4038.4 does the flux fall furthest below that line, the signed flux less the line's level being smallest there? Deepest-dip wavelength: 4031.90 AA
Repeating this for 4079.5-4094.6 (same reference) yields 4091.76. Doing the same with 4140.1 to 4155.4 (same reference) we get 4142.95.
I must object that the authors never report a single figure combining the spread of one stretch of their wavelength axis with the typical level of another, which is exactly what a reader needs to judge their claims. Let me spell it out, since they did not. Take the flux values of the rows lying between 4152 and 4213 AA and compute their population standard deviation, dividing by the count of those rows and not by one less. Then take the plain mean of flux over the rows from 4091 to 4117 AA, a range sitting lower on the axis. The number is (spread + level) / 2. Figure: 5.86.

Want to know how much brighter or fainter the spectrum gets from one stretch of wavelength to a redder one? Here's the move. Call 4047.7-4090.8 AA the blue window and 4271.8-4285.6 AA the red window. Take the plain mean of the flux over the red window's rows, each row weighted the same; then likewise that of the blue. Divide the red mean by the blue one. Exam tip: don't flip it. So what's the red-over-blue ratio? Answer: 0.99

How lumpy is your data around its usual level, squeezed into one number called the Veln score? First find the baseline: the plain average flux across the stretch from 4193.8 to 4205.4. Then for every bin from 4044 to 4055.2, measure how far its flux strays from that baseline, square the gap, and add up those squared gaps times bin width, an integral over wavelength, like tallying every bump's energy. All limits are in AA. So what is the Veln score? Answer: 55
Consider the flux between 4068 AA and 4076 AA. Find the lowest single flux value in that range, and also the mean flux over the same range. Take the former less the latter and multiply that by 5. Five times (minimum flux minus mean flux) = -5.1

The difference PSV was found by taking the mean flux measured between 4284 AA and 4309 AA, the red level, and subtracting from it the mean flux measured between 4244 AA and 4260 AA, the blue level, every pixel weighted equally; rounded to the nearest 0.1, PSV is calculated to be -1.0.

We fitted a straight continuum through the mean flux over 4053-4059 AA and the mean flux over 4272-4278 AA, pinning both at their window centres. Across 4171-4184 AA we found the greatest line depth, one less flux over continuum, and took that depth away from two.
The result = 1.82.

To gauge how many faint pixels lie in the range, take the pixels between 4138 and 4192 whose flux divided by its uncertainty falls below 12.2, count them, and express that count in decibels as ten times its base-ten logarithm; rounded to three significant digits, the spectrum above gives 12.0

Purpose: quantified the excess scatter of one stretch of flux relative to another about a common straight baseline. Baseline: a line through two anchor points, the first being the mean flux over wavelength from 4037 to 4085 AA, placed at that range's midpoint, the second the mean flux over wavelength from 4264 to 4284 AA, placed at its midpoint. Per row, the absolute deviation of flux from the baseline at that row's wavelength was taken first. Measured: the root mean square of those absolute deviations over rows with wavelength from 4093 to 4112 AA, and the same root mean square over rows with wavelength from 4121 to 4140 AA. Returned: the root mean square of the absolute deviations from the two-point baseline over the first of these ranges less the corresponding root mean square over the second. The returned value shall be 0.70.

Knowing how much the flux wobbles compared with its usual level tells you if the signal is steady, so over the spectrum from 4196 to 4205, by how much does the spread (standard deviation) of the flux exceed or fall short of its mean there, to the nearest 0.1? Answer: -10.9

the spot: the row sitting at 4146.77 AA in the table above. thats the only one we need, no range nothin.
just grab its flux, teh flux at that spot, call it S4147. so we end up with 13.62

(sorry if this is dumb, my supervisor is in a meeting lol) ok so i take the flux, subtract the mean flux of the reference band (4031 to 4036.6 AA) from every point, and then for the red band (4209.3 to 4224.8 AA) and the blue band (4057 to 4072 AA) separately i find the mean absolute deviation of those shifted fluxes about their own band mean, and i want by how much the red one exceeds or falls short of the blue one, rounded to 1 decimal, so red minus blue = 0.2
